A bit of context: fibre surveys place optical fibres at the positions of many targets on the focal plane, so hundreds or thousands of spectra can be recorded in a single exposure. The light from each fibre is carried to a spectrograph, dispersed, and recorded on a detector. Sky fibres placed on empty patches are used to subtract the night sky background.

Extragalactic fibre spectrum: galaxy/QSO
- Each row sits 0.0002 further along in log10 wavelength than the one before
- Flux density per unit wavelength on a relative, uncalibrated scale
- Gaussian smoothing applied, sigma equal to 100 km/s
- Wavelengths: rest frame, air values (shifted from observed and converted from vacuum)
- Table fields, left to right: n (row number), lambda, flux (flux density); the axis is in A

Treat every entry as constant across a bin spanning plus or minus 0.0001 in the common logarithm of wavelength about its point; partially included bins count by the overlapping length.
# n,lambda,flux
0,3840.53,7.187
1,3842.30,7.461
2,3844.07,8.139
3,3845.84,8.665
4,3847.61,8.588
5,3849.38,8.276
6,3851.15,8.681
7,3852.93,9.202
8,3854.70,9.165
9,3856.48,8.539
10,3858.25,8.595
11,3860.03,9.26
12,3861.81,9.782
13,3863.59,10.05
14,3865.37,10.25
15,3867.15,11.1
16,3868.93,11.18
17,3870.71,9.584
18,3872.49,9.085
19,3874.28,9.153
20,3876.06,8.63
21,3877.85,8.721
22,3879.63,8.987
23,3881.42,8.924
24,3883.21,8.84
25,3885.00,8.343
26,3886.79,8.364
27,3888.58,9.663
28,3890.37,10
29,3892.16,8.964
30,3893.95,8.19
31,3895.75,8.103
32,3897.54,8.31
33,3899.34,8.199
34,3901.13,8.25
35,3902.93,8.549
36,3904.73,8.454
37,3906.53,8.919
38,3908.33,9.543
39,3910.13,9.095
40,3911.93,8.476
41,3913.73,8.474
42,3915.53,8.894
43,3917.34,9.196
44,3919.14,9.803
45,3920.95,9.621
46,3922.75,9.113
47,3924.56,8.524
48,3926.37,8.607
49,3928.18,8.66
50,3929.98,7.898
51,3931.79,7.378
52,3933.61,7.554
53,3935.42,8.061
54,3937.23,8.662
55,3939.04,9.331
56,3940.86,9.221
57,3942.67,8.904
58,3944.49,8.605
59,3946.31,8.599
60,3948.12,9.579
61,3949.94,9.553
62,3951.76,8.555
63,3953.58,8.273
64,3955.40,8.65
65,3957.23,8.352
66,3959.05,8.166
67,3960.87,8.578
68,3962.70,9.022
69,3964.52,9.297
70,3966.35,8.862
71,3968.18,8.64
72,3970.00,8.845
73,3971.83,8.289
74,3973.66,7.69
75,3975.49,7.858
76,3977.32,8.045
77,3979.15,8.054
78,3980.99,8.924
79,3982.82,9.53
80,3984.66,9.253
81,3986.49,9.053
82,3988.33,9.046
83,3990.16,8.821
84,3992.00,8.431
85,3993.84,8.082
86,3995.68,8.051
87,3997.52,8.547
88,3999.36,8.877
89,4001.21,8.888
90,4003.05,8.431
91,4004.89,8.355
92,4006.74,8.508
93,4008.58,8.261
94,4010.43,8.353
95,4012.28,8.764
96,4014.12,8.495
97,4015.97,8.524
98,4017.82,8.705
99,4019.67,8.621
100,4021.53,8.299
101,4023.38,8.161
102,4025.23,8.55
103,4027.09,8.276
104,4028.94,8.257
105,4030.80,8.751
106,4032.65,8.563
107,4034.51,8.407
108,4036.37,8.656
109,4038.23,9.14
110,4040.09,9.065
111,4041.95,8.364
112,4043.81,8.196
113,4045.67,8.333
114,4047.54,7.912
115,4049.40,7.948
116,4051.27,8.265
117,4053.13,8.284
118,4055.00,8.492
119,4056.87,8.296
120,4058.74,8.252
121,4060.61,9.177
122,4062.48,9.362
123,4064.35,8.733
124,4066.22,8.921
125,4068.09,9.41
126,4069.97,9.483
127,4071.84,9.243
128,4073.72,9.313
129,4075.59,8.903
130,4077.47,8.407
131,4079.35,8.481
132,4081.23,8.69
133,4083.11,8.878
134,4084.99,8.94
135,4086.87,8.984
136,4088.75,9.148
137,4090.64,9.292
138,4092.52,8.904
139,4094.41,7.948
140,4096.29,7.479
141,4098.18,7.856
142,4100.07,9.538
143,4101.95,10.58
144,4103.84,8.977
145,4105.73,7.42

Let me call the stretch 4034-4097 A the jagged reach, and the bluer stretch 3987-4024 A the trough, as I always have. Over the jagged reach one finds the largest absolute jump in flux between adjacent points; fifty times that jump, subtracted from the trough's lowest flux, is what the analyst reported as -40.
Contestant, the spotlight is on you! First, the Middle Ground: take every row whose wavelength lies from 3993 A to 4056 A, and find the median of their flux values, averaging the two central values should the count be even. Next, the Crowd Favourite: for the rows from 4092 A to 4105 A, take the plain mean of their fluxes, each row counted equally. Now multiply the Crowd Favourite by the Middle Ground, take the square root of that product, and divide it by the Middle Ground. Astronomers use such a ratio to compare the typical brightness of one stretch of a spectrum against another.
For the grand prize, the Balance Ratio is 1.02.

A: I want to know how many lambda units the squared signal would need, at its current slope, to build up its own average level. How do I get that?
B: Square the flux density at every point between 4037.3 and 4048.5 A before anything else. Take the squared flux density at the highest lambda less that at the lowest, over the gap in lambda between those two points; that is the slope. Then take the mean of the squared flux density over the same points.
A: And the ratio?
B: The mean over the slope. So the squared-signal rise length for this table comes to -32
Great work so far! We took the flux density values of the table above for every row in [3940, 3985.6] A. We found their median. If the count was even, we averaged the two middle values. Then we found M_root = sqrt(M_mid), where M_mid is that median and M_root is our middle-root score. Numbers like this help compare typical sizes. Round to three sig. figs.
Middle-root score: 2.94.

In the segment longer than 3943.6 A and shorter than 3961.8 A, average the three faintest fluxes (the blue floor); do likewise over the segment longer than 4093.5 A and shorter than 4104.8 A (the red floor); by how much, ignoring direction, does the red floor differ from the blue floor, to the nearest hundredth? 0.50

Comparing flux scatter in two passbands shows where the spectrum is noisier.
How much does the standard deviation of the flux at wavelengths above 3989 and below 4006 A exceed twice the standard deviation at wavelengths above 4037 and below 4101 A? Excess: -0.8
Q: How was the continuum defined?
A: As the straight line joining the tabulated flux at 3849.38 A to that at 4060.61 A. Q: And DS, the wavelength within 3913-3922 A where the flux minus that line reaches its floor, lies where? 3913.73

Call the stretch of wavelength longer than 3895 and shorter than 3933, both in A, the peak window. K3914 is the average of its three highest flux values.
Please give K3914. 9.7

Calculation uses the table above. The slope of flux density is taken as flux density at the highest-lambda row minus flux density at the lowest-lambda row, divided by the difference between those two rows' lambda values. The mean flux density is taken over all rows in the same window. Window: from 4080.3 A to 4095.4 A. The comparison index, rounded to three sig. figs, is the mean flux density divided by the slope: -157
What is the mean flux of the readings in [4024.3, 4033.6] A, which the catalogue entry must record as 8.5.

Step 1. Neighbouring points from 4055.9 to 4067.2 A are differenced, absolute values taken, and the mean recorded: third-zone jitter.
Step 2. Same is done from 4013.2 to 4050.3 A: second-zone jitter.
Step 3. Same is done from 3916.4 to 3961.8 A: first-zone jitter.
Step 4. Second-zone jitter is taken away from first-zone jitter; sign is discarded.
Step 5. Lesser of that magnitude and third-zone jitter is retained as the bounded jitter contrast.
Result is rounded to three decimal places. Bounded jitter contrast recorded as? 0.159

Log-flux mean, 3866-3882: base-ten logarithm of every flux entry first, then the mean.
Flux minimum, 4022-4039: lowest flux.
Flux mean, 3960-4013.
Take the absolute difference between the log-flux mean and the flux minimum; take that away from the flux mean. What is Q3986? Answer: 1.41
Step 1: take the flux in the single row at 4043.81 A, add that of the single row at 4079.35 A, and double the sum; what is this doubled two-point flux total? 33.4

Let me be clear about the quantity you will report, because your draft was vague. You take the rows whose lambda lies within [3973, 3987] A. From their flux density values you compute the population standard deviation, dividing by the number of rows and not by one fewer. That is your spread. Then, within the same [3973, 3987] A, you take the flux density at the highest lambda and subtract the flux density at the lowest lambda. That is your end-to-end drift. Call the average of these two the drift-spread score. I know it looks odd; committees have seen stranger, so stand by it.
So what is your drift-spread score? 1.0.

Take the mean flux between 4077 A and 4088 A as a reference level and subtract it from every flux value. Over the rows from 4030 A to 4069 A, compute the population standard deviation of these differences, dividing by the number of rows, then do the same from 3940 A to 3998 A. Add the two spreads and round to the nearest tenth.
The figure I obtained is 0.9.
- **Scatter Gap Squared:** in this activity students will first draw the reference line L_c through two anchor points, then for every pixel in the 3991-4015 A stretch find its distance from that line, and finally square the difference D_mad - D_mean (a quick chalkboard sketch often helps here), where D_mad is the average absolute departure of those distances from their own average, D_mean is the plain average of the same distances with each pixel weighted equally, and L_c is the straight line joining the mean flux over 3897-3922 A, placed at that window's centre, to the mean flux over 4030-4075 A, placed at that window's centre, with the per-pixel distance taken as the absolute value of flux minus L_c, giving 0.030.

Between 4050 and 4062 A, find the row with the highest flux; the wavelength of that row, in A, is 4060.61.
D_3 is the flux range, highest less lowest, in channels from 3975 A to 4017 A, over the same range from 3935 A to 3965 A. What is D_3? 1.1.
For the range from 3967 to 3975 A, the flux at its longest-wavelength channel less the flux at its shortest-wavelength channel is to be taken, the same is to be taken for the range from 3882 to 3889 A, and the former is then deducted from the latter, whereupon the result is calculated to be 1.77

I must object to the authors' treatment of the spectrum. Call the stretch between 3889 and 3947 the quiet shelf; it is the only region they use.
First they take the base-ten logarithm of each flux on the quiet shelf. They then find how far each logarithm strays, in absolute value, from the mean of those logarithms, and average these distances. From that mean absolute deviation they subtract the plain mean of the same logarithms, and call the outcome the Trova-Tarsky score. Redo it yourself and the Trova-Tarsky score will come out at -0.915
